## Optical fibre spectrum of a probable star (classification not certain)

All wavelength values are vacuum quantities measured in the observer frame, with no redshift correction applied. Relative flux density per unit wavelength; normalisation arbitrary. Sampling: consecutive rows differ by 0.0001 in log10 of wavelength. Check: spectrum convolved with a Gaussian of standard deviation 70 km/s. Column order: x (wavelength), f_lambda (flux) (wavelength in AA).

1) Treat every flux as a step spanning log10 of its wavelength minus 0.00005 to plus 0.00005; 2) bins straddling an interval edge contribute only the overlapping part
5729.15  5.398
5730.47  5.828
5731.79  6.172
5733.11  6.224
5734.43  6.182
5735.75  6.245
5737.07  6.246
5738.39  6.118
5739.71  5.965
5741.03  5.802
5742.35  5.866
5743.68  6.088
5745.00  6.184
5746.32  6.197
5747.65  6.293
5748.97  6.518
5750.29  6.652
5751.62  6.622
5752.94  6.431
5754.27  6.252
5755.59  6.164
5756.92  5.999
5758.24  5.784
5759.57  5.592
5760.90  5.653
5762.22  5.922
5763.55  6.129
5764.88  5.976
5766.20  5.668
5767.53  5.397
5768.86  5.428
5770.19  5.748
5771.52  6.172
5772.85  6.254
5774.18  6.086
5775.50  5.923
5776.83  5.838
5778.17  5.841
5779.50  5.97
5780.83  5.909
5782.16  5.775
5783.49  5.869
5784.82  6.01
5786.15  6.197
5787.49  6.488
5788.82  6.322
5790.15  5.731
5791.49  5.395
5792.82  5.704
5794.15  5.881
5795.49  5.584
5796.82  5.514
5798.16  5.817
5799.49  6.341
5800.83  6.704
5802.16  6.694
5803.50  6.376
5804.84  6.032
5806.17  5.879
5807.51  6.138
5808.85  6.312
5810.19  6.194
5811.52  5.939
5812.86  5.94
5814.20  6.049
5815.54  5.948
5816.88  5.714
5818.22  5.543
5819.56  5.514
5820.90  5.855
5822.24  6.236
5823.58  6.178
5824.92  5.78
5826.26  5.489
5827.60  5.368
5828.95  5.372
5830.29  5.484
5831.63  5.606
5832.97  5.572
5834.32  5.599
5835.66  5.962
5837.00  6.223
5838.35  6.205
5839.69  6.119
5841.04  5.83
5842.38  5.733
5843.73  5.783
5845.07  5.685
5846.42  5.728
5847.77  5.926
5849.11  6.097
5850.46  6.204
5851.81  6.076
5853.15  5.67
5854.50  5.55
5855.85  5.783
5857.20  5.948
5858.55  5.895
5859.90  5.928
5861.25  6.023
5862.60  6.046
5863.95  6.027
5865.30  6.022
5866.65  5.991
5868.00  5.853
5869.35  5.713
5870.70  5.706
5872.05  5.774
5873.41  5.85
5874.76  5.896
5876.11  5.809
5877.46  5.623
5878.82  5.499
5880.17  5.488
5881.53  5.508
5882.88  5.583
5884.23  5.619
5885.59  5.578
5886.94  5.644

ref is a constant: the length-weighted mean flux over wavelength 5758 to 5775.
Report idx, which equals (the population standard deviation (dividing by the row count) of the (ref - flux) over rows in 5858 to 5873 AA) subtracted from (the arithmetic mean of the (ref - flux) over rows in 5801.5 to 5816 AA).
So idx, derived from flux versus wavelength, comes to -0.4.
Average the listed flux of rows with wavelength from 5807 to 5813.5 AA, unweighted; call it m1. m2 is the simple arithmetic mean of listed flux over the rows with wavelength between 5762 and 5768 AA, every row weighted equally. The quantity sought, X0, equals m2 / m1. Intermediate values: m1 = 6.1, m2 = 5.82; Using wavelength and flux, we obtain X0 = 0.95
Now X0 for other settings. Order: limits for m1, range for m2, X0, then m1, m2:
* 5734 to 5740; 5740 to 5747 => 0.98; 6.2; 6.03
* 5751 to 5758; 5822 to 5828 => 0.92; 6.3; 5.81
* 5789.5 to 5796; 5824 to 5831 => 0.97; 5.7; 5.50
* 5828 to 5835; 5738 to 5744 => 1.08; 5.5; 5.97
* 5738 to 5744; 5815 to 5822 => 0.96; 6.0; 5.71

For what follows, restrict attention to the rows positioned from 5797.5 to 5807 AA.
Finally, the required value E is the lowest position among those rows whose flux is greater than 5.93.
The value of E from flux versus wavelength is 5799.49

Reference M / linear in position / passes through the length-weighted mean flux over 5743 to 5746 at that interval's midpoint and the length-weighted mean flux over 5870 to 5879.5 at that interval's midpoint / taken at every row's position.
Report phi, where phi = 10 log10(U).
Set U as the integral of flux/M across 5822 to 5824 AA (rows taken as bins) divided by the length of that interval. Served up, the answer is 0.22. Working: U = 1.05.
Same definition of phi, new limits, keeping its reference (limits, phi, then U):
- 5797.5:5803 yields 0.30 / 1.07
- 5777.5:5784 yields -0.11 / 0.97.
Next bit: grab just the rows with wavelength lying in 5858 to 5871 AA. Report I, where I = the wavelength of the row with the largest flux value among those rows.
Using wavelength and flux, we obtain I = 5862.60 AA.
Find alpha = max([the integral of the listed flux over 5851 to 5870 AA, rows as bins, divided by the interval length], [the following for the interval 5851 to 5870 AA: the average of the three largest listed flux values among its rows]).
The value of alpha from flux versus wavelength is 6.05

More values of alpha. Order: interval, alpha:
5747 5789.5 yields 6.60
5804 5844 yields 6.26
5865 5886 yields 5.97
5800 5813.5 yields 6.59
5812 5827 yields 6.15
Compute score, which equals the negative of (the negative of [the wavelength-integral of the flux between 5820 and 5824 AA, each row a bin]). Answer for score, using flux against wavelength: 24.2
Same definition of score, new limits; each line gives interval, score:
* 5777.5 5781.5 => 23.6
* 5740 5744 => 23.6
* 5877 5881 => 22.1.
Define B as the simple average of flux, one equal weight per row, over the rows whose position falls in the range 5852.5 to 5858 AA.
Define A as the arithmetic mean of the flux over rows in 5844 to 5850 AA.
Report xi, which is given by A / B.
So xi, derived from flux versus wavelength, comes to 1.021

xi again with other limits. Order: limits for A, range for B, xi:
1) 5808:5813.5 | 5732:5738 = 0.979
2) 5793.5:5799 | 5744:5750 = 0.905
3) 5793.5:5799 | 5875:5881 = 1.017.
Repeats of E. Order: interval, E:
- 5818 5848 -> 5822.24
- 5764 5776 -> 5764.88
